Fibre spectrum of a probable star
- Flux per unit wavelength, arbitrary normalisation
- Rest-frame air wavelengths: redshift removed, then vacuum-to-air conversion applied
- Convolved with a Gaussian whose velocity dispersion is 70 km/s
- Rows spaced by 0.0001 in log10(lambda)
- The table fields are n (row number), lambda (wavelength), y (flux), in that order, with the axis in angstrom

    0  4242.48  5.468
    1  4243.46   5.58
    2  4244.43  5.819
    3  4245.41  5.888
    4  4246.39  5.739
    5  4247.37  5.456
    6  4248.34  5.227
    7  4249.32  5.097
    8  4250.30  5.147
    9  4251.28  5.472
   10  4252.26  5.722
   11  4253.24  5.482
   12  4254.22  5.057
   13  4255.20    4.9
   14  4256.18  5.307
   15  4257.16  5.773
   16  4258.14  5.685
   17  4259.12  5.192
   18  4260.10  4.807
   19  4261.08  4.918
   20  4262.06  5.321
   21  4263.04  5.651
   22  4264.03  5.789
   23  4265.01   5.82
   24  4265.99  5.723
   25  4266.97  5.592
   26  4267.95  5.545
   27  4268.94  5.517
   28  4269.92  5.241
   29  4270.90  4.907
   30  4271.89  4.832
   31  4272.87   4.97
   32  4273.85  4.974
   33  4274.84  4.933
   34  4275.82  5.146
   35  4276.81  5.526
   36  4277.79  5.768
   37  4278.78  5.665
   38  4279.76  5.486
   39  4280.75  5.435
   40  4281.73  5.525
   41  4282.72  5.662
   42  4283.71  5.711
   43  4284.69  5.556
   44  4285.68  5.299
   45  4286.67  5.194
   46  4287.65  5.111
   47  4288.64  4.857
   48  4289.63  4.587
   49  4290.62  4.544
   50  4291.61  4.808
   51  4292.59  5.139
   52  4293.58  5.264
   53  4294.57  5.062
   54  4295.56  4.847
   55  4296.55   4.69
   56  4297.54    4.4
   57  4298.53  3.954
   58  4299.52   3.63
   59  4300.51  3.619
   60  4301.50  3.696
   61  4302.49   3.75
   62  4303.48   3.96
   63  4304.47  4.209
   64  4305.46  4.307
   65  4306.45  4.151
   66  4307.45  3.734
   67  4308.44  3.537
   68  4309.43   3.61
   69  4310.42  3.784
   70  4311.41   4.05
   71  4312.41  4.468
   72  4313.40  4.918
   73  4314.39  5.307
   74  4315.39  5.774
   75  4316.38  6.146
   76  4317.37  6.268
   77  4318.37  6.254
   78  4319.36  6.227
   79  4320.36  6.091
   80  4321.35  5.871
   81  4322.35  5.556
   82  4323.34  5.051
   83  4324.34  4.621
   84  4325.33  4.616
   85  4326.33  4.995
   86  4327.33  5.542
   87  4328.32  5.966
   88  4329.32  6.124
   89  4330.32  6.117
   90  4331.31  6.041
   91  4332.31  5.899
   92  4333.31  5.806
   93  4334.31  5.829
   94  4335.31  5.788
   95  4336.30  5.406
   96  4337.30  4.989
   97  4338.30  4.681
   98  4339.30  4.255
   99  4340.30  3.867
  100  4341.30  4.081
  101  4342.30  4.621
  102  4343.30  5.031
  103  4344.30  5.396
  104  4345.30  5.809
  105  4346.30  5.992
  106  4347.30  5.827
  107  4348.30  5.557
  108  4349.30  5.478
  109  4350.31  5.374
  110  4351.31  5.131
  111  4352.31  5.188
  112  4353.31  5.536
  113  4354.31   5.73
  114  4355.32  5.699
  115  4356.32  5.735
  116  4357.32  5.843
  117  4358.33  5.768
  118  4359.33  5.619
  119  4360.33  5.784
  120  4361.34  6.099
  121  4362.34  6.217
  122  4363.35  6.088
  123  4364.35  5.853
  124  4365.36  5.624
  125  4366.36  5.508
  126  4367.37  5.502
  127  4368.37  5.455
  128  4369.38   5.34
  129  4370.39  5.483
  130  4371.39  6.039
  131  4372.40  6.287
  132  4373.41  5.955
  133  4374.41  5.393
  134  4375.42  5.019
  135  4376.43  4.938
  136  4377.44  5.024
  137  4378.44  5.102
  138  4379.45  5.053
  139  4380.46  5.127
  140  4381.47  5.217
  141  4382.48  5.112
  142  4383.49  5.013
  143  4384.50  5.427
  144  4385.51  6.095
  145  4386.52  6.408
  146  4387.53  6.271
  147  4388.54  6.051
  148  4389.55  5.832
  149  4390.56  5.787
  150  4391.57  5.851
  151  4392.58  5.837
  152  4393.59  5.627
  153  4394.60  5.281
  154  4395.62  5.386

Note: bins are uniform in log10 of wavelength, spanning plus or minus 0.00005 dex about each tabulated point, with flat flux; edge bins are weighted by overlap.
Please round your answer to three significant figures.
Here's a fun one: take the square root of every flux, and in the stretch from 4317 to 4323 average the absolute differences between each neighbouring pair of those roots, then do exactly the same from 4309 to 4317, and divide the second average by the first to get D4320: 2.82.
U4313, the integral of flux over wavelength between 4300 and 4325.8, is 123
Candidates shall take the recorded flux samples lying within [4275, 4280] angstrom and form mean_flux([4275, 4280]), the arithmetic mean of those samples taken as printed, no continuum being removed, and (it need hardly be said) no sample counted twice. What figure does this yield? 5.5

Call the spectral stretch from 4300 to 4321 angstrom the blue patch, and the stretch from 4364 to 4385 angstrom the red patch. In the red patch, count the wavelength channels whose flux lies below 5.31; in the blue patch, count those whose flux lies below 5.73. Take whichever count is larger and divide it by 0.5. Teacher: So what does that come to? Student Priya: 30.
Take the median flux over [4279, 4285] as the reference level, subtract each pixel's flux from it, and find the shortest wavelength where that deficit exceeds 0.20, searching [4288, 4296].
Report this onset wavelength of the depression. 4288.64 angstrom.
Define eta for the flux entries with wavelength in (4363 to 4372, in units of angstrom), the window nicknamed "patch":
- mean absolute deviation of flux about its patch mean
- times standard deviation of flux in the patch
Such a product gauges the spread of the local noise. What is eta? 0.06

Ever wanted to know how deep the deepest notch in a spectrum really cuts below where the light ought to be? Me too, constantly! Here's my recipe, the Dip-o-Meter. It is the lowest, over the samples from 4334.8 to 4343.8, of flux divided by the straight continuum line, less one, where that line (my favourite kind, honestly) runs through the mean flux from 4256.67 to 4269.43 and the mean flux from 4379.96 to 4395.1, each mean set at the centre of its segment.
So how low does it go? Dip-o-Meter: -0.309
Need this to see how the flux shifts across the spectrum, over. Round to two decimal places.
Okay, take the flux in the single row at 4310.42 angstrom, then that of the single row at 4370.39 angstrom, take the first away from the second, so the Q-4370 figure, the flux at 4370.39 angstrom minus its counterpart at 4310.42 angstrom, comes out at 1.70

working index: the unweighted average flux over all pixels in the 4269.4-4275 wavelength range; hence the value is 5.0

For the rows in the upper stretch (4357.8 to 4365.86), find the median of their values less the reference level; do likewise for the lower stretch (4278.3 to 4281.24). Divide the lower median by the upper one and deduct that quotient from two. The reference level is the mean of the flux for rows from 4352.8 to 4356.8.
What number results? 3.3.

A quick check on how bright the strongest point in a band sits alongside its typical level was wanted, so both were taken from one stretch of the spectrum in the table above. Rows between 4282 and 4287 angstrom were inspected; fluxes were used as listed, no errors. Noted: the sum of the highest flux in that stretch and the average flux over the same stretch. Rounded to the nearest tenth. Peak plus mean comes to 11.2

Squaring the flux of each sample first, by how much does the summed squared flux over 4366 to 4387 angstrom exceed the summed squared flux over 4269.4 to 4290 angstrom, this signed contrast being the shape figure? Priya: 46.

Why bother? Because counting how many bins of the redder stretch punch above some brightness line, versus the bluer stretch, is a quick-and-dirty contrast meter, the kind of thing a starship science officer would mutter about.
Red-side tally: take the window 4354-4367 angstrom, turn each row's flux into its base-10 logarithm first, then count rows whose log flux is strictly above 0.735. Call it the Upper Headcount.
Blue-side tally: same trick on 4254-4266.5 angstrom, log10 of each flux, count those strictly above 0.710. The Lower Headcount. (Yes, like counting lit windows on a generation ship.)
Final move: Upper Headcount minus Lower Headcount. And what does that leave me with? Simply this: 4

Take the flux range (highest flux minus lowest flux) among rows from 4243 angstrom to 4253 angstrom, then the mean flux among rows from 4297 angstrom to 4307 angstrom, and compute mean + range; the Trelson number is 4.8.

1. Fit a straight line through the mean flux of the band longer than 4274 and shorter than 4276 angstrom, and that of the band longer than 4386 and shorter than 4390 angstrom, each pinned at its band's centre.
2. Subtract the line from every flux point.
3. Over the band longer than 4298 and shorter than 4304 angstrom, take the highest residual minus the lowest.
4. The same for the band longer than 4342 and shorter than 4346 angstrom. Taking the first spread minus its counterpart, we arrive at -0.8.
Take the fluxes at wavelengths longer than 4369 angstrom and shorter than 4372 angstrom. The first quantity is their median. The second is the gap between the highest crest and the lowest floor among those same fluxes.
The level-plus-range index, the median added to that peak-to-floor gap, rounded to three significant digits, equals 6.18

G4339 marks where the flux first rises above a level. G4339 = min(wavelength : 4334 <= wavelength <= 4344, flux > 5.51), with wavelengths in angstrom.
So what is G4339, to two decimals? 4334.31 angstrom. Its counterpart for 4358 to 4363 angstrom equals 4358.33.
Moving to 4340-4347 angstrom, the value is 4345.30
